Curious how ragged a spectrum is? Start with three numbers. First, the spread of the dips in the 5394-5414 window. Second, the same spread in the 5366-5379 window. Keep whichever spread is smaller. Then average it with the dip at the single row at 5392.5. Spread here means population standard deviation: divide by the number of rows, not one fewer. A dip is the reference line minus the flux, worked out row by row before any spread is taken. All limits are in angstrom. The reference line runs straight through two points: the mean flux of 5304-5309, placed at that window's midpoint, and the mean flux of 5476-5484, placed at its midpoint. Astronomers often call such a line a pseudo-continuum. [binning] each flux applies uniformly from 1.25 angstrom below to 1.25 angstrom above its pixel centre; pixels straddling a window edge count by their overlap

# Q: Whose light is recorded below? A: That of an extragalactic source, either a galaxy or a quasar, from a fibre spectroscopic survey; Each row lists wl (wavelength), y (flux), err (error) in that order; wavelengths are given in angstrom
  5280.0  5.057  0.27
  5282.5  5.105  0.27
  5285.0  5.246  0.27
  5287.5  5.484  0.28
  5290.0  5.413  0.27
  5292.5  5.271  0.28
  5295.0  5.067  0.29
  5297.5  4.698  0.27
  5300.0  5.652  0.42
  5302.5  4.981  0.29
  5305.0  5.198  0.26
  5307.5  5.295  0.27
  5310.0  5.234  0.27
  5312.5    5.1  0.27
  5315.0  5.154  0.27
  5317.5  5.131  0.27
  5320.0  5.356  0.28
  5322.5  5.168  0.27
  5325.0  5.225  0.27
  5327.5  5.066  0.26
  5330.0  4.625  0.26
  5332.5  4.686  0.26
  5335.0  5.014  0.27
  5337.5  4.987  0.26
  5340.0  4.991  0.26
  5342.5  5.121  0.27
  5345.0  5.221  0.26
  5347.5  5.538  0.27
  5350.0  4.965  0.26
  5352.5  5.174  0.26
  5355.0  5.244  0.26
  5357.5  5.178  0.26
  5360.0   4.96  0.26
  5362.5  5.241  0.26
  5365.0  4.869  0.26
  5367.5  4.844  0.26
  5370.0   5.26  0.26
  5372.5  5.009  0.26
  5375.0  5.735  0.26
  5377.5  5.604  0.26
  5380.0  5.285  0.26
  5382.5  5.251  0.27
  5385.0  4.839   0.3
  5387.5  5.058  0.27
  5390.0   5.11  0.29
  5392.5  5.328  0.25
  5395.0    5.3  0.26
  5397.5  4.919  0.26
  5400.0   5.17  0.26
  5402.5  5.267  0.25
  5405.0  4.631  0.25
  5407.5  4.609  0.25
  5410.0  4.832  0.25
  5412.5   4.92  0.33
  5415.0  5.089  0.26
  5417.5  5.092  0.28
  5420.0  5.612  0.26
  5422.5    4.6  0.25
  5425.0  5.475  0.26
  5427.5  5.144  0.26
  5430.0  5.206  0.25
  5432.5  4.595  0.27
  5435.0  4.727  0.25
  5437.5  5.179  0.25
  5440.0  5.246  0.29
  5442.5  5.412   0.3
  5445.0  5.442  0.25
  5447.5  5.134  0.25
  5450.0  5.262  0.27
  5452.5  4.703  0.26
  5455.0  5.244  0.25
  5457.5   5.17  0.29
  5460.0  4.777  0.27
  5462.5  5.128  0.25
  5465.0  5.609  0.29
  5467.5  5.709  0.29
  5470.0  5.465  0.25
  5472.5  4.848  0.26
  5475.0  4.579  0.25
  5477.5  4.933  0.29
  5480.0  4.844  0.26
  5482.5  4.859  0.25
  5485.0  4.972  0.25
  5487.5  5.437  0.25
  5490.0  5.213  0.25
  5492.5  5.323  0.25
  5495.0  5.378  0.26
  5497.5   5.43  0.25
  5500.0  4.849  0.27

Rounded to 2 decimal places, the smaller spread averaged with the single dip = -0.01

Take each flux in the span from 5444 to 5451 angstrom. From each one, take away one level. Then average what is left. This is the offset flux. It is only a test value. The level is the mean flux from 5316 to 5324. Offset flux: 0.06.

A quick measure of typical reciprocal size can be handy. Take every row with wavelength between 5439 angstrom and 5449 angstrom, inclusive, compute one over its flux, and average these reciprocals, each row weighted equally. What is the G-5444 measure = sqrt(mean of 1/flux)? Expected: 0.434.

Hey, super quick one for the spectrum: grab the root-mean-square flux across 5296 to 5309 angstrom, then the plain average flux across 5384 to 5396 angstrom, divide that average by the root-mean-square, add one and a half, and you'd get 2.491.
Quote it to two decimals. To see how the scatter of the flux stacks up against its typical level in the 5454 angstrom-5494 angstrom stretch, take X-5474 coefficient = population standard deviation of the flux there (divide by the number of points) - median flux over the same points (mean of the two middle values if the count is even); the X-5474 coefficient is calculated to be -4.84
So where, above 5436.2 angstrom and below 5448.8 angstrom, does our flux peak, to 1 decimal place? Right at 5445.0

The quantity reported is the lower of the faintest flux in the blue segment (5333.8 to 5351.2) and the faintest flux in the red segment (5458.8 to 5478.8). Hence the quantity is 4.58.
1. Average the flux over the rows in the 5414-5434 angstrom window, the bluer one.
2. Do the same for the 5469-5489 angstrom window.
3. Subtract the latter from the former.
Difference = 0.11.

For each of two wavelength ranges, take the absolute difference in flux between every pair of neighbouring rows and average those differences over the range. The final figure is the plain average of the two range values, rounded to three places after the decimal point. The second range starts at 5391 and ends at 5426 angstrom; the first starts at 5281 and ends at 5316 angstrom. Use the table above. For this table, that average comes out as 0.295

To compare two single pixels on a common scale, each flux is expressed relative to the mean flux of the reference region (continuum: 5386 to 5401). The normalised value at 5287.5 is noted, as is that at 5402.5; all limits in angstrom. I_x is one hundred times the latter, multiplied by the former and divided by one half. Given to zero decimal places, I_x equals 218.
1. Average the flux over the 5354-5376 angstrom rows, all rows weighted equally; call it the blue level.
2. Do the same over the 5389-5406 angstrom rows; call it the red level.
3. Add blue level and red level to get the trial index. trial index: 10.3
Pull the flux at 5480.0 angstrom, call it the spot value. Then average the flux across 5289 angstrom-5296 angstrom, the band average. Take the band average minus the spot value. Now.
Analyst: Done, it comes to 0.41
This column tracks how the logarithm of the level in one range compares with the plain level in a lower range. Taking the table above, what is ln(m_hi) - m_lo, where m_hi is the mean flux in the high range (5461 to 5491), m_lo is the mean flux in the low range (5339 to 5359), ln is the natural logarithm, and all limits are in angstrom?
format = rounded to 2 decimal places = -3.54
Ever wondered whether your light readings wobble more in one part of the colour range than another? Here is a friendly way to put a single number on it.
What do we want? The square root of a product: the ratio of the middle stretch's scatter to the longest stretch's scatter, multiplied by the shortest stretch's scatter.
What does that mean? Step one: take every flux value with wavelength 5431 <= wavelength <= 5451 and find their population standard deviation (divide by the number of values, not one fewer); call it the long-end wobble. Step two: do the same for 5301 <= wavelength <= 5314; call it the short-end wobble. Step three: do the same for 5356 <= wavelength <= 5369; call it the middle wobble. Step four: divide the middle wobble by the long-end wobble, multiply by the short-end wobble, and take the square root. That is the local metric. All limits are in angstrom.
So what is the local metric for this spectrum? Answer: 0.25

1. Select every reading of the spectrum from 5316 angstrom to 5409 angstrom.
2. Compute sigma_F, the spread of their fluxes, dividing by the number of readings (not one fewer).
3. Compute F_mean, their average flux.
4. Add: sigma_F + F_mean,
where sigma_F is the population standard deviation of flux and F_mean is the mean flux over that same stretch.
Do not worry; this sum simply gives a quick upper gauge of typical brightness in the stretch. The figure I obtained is 5.36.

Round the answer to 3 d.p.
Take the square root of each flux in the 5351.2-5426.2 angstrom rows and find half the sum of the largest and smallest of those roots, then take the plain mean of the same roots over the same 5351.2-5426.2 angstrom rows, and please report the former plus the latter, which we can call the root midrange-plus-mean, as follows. 4.531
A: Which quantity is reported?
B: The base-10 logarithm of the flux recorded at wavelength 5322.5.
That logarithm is 0.713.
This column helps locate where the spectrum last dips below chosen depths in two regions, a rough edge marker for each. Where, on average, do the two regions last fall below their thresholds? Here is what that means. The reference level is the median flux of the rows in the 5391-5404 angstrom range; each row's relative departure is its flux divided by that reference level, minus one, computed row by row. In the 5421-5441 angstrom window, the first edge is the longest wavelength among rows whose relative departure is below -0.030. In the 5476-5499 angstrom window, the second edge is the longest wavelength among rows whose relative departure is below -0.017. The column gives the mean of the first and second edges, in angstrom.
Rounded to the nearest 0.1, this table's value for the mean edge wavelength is 5460.0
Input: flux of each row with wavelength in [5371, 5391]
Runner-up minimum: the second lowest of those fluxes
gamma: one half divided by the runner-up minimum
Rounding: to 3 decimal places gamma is 0.100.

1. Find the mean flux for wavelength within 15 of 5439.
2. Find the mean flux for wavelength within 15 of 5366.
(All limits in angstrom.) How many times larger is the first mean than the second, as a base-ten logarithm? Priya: -0.006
